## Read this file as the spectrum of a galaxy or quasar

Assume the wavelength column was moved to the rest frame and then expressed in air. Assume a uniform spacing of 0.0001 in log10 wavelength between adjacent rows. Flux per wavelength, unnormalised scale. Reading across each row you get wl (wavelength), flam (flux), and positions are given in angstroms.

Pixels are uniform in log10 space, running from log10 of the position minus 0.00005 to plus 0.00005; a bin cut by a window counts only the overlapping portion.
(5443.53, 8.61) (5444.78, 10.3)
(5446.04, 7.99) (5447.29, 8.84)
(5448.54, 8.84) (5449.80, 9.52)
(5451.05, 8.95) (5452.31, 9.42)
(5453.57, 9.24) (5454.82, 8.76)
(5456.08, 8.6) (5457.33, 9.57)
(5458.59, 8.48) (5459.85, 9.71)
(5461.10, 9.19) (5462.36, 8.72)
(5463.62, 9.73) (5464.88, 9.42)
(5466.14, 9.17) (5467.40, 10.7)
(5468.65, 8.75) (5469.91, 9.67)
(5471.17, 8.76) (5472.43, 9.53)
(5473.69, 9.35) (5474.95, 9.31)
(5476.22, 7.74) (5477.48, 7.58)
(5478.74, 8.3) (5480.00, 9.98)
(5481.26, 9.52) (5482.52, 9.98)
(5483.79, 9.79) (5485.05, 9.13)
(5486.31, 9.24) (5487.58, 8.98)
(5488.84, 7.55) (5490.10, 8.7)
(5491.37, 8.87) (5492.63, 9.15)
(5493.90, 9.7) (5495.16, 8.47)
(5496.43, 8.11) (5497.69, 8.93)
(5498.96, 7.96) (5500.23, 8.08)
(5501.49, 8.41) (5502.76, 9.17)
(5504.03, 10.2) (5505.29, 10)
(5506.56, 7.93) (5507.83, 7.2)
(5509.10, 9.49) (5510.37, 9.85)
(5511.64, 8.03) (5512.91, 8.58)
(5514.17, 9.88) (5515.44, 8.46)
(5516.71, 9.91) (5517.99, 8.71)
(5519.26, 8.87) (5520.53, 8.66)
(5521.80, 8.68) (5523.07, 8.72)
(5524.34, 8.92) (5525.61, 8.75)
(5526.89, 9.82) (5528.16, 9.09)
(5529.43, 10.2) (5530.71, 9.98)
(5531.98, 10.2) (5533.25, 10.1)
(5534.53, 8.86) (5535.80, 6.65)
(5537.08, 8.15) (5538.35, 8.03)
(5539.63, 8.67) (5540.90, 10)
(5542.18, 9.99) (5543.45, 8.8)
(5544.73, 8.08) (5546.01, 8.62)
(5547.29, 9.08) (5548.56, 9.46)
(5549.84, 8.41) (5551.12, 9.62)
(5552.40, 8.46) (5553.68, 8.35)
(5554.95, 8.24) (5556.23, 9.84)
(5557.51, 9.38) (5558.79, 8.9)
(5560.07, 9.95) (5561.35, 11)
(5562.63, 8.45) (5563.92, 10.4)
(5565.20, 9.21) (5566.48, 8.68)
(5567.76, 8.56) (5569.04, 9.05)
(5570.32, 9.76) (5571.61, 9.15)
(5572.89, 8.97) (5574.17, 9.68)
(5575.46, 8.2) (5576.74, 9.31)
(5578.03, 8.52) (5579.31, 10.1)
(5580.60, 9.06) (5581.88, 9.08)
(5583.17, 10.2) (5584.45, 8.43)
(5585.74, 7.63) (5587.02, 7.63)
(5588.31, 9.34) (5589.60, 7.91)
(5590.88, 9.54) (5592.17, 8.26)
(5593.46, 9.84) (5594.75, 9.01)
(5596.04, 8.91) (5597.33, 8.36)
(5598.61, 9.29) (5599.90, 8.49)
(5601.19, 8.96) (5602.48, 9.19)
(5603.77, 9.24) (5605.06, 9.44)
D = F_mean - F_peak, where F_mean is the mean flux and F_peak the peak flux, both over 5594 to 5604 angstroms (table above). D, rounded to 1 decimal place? -0.4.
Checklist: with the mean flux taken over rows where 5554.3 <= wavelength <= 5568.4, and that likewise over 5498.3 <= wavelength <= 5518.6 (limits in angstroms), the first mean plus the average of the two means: 18.43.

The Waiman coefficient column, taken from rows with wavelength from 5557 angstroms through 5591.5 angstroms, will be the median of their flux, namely 9.08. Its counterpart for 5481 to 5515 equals 8.98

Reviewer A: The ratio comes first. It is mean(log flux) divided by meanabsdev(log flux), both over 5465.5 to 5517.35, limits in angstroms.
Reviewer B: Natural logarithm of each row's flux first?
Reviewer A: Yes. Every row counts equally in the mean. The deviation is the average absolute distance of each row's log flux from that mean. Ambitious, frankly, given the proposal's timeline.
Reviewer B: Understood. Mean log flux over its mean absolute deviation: 28.1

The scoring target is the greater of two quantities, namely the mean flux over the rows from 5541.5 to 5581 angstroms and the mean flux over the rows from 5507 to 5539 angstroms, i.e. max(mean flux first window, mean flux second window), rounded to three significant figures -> 9.14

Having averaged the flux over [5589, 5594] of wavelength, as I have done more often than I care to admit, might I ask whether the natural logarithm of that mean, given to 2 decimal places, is 2.18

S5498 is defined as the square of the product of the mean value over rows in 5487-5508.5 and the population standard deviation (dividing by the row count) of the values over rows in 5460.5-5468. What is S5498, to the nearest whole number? 29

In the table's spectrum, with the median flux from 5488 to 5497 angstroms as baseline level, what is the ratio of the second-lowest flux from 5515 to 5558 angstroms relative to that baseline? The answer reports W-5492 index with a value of 0.92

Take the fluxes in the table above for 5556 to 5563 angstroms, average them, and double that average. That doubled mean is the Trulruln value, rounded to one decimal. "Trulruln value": 19.2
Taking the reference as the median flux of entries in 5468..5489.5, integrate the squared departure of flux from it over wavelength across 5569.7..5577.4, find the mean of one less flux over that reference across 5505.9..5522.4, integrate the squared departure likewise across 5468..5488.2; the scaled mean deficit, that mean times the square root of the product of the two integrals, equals 0.23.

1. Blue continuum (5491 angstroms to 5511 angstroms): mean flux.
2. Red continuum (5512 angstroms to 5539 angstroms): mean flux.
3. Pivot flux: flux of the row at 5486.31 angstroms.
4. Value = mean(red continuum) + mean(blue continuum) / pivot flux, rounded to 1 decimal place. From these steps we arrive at 10.0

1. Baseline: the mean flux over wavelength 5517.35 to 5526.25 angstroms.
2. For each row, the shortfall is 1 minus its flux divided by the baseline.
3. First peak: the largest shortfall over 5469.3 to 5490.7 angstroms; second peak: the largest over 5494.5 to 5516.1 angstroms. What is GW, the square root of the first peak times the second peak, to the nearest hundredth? 0.16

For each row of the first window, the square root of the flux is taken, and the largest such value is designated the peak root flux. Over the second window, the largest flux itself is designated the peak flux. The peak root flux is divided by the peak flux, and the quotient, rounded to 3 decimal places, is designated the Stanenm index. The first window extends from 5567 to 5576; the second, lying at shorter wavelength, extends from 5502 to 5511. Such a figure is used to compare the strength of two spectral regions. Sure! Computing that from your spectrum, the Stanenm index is 0.306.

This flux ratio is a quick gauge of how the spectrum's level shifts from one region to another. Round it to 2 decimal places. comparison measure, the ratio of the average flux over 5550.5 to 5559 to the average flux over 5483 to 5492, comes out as 1.01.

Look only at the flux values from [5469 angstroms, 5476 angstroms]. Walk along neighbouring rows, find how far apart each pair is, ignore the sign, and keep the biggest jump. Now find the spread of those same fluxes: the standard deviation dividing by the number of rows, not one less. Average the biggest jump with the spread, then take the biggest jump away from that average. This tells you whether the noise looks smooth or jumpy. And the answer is -0.30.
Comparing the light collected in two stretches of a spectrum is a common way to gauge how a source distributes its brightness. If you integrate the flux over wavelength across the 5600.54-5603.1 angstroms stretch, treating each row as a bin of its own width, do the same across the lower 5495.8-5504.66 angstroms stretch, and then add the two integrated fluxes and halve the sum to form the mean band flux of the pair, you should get 50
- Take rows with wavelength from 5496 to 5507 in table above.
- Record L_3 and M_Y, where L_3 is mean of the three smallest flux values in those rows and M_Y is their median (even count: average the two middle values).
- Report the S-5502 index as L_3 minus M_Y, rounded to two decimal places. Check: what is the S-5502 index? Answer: -0.42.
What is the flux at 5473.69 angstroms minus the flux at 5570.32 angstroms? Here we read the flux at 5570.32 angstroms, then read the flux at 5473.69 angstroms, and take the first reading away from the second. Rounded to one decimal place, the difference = -0.4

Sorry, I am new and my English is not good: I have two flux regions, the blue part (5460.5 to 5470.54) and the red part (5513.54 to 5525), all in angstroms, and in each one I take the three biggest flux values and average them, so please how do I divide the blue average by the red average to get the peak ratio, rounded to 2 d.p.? 1.05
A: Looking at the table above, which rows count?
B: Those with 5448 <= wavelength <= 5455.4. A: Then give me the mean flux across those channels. 9.12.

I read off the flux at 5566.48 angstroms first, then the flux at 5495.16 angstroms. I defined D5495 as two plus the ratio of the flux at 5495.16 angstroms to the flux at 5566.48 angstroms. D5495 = 2.98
